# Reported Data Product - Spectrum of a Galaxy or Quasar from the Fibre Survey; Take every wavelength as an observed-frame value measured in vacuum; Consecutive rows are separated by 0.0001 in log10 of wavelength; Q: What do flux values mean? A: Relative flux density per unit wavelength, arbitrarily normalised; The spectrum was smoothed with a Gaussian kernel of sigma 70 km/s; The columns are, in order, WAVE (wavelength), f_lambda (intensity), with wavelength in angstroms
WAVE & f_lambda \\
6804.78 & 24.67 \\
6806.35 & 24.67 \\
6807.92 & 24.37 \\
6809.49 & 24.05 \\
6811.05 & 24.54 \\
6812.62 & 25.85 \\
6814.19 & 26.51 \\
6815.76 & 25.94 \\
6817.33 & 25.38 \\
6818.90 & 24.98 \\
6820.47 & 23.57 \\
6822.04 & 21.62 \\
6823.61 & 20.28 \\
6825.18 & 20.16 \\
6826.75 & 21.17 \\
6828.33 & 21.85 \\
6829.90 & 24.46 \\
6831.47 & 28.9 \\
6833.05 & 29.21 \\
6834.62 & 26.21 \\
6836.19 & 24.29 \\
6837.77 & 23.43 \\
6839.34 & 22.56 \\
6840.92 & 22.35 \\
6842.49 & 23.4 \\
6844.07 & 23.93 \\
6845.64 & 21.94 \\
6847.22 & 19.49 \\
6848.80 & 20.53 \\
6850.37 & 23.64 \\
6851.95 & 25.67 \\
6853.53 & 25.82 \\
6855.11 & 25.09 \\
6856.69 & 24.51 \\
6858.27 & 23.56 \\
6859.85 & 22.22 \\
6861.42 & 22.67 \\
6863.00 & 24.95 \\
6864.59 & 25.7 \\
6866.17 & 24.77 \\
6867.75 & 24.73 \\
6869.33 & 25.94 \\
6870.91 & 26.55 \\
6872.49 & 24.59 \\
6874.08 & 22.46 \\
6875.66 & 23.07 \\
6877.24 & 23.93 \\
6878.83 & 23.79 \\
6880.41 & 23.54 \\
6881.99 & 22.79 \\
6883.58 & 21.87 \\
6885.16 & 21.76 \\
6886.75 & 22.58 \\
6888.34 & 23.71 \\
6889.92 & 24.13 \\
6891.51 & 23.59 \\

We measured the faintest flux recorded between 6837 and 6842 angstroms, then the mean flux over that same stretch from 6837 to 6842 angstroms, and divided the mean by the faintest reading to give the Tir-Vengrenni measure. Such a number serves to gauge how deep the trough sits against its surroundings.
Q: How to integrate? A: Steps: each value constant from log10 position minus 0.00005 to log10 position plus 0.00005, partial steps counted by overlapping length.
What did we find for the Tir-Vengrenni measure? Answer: 1.02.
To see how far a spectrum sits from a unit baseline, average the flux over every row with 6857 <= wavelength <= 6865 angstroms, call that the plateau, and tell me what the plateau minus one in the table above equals 22.8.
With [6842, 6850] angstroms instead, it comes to 20.9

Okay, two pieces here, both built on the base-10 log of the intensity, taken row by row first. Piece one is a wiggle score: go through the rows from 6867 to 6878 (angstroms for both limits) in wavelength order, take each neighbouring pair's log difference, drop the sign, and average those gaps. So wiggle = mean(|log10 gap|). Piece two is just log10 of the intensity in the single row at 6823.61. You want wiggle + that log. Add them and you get 1.33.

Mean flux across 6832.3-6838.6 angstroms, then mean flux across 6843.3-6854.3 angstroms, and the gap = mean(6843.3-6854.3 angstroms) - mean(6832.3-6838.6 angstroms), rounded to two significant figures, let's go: -2.8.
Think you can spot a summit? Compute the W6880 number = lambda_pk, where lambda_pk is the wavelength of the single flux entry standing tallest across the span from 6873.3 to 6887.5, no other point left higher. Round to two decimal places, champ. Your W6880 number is 6877.24 angstroms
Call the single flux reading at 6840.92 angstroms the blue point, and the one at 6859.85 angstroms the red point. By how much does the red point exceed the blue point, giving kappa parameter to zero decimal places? 0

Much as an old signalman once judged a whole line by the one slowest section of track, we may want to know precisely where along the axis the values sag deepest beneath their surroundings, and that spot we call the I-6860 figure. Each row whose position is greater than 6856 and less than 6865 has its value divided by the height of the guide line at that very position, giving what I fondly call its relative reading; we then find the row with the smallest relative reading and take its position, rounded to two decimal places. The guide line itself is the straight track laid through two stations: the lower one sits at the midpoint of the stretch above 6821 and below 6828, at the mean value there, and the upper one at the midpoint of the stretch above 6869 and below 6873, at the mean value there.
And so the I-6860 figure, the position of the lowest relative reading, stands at 6859.85 angstroms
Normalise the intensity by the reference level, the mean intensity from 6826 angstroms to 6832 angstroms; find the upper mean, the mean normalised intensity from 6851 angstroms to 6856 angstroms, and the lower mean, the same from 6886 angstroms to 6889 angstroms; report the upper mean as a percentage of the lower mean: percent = 110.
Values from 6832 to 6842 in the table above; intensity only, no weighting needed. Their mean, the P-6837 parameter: 24.7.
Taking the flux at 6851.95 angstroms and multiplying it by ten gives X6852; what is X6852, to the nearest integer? 257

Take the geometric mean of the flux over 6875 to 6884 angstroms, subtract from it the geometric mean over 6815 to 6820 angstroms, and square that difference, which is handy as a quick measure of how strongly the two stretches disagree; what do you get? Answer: 5.2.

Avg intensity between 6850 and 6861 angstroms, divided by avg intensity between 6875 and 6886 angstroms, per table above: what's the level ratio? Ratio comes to 1.06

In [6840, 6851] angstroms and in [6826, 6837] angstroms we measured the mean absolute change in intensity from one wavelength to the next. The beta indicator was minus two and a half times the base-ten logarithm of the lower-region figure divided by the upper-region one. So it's -0.26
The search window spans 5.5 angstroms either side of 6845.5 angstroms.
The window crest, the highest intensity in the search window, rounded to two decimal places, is 23.93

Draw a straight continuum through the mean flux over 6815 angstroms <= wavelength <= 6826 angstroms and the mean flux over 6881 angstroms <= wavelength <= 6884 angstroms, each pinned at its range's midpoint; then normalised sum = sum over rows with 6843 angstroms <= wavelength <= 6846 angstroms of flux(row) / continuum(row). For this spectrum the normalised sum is 2.01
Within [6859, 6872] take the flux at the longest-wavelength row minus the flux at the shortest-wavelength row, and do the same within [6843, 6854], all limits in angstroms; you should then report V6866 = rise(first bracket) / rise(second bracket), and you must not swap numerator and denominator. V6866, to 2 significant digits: 2.3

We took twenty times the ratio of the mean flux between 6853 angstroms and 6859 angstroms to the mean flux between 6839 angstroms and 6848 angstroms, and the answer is 22.2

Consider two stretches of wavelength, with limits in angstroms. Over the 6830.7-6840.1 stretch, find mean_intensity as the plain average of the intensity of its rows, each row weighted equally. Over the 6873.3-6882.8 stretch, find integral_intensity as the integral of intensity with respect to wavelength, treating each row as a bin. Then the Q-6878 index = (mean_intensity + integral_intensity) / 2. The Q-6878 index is 123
